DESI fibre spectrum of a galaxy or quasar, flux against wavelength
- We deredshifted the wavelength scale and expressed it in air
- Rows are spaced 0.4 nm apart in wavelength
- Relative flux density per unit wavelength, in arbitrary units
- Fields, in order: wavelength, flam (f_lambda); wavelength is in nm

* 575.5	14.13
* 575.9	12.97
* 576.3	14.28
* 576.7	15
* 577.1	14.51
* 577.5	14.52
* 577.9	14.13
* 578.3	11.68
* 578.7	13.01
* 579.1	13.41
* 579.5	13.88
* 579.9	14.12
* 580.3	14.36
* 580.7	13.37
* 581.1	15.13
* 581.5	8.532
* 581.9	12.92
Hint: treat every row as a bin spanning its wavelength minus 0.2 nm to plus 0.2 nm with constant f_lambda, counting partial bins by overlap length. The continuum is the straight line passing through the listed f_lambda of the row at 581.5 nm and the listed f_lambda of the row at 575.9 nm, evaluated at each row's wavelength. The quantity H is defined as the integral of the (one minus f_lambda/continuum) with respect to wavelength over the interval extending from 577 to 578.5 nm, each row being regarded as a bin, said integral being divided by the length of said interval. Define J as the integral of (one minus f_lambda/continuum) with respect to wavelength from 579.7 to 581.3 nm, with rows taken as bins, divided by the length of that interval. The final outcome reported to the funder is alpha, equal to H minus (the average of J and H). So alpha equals 0.17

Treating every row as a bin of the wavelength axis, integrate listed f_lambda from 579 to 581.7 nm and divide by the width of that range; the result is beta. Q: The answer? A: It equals 13.3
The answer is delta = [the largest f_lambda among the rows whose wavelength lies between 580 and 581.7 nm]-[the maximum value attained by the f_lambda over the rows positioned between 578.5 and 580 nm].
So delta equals 1.01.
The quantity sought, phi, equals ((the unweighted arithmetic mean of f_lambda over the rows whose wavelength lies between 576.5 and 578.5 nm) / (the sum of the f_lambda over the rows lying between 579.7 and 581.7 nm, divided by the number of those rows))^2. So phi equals 1.14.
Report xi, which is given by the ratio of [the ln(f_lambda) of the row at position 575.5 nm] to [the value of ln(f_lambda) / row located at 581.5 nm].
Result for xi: 1.24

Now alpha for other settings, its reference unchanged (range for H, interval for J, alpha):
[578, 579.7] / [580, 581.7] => 0.10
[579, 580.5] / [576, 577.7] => -0.11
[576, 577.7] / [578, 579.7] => 0.02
